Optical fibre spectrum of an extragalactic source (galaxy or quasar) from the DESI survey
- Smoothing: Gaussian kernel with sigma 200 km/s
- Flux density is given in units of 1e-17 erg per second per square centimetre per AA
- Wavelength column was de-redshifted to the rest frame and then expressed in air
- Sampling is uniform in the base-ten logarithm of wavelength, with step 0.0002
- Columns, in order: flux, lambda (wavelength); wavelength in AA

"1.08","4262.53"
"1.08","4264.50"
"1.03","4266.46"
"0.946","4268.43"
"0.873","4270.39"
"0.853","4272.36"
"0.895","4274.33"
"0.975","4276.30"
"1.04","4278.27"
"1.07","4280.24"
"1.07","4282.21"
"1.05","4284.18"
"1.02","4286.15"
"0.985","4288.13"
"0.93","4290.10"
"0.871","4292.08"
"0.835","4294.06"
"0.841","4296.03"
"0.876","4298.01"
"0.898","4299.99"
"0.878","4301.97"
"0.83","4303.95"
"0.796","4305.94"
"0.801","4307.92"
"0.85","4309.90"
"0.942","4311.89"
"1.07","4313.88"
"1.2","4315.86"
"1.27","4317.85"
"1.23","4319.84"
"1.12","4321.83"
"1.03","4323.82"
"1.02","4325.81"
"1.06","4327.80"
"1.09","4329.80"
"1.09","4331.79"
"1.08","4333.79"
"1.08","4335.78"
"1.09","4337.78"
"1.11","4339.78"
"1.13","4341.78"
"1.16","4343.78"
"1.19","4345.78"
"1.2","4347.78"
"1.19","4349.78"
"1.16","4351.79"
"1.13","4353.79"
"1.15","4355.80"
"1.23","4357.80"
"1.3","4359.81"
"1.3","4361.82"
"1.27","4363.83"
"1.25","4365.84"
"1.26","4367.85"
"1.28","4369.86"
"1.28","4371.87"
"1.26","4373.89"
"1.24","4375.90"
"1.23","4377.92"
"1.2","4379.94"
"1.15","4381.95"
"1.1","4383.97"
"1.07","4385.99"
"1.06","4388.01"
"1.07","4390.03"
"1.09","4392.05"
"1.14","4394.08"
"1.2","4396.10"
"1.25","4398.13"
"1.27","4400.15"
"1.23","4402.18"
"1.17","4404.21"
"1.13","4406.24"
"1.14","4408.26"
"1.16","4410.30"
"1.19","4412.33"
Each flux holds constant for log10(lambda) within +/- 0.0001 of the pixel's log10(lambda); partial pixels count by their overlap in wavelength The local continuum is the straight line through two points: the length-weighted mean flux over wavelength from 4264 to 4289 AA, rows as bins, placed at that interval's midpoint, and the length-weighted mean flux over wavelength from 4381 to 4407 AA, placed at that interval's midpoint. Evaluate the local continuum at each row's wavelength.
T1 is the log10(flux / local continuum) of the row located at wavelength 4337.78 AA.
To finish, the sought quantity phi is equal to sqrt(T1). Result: 0.08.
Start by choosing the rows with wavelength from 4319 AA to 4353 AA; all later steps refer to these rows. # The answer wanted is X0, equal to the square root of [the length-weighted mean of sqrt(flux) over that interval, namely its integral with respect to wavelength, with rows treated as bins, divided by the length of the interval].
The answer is 1.03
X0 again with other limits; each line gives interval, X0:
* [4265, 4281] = 0.99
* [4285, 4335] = 1.00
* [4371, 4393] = 1.04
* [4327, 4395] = 1.04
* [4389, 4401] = 1.04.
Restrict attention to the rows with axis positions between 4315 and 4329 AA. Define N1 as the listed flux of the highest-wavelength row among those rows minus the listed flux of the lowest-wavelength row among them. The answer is -0.14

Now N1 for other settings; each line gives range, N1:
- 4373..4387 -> -0.19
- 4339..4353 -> 0.05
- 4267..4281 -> 0.12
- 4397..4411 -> -0.09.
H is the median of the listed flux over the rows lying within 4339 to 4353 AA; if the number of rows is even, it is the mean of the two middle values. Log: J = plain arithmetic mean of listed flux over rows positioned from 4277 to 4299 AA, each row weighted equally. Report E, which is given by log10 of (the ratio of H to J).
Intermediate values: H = 1.16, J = 0.96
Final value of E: 0.08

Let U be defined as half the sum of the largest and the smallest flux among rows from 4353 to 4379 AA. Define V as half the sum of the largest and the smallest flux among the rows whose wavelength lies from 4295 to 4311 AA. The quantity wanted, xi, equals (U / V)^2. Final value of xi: 2.06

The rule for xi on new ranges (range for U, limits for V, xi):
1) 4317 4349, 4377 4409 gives 0.97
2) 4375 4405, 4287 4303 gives 1.64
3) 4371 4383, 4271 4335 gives 1.38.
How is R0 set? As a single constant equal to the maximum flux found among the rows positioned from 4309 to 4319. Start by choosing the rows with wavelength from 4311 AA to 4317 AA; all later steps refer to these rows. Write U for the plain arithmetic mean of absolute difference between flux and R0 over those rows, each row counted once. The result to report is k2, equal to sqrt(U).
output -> 0.45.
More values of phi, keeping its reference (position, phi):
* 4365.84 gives 0.23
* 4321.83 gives 0.17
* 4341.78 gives 0.14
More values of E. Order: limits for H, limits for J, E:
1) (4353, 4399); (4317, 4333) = 0.04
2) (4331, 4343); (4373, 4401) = -0.03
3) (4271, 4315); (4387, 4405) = -0.11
